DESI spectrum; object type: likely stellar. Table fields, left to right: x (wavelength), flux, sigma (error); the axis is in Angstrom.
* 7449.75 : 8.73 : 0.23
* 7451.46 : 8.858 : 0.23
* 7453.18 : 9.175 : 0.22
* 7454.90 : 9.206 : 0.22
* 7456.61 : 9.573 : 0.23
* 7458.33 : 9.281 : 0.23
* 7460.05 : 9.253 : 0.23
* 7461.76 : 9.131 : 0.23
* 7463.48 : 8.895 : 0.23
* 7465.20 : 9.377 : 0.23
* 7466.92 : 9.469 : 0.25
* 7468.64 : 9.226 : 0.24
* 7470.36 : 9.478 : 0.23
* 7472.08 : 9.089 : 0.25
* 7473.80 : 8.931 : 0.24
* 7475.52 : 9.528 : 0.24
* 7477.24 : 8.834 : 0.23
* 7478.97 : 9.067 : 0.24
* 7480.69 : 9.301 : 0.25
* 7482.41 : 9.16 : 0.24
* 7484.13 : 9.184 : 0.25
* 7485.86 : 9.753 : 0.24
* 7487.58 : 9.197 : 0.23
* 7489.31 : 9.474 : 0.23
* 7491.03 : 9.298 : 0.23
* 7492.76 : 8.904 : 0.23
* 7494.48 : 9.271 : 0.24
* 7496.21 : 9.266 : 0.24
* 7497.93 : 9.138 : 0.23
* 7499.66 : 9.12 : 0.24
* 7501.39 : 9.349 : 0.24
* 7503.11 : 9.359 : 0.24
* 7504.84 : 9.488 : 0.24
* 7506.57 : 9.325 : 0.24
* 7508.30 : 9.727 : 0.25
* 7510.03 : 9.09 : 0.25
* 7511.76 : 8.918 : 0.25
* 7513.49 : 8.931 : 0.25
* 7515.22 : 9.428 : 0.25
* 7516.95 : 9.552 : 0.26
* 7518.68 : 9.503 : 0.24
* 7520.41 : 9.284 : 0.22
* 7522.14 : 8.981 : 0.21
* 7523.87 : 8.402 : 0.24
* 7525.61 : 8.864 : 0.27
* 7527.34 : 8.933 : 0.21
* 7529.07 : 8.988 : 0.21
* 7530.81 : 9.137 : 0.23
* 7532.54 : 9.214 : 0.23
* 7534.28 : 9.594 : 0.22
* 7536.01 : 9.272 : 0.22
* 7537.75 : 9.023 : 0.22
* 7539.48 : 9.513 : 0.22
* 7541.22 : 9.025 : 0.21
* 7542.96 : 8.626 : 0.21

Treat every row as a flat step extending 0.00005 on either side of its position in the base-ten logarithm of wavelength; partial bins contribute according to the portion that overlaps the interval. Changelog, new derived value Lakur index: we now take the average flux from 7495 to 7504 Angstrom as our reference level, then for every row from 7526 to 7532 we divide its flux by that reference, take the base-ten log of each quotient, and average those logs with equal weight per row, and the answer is -0.011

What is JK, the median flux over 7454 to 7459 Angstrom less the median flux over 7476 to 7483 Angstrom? 0.17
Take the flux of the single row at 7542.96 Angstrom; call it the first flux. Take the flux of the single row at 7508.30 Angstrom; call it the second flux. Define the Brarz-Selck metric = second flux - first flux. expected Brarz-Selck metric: 1.1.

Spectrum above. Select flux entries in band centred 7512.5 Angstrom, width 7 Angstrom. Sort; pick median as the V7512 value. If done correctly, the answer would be 9.01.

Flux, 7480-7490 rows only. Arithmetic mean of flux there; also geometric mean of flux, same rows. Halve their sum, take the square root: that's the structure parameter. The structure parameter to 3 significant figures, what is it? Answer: 3.06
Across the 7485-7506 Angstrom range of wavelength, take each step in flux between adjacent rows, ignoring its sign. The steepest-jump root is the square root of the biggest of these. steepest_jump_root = 0.75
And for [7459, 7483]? 0.83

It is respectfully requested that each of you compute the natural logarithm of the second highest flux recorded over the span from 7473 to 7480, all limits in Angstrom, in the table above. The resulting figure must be 2.20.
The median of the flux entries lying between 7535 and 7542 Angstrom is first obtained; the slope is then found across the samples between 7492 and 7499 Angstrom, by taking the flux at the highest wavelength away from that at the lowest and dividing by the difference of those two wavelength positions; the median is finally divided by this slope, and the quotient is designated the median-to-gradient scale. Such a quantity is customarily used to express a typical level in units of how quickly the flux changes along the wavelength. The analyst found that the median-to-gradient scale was 202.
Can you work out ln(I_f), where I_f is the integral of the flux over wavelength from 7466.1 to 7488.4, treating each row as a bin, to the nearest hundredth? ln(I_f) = 5.33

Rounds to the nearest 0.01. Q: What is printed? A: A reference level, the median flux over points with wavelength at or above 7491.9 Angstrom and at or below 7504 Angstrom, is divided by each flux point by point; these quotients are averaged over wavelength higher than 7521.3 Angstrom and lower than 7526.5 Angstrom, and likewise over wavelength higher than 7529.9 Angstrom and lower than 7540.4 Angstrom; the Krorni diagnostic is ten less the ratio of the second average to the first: 9.06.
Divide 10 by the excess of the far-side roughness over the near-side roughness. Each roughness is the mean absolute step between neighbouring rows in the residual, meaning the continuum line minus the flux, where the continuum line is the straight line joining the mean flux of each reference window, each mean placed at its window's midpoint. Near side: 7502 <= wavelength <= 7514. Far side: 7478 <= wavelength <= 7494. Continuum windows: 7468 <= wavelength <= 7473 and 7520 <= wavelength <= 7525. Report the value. 229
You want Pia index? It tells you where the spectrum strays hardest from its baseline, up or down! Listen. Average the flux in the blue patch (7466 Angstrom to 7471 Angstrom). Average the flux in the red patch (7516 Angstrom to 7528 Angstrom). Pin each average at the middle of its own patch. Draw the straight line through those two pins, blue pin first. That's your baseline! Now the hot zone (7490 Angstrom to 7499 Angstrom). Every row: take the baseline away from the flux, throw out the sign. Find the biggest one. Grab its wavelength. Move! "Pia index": 7492.76 Angstrom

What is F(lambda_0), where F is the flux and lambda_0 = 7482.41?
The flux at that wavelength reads 9.16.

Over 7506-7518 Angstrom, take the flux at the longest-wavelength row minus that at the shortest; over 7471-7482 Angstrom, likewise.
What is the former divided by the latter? 1.07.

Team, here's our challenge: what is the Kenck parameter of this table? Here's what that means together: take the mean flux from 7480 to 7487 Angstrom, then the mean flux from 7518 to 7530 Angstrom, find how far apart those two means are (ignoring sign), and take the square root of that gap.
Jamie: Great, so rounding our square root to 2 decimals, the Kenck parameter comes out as 0.60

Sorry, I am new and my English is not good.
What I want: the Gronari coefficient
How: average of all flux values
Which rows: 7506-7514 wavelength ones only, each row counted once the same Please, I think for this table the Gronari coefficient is 9.20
